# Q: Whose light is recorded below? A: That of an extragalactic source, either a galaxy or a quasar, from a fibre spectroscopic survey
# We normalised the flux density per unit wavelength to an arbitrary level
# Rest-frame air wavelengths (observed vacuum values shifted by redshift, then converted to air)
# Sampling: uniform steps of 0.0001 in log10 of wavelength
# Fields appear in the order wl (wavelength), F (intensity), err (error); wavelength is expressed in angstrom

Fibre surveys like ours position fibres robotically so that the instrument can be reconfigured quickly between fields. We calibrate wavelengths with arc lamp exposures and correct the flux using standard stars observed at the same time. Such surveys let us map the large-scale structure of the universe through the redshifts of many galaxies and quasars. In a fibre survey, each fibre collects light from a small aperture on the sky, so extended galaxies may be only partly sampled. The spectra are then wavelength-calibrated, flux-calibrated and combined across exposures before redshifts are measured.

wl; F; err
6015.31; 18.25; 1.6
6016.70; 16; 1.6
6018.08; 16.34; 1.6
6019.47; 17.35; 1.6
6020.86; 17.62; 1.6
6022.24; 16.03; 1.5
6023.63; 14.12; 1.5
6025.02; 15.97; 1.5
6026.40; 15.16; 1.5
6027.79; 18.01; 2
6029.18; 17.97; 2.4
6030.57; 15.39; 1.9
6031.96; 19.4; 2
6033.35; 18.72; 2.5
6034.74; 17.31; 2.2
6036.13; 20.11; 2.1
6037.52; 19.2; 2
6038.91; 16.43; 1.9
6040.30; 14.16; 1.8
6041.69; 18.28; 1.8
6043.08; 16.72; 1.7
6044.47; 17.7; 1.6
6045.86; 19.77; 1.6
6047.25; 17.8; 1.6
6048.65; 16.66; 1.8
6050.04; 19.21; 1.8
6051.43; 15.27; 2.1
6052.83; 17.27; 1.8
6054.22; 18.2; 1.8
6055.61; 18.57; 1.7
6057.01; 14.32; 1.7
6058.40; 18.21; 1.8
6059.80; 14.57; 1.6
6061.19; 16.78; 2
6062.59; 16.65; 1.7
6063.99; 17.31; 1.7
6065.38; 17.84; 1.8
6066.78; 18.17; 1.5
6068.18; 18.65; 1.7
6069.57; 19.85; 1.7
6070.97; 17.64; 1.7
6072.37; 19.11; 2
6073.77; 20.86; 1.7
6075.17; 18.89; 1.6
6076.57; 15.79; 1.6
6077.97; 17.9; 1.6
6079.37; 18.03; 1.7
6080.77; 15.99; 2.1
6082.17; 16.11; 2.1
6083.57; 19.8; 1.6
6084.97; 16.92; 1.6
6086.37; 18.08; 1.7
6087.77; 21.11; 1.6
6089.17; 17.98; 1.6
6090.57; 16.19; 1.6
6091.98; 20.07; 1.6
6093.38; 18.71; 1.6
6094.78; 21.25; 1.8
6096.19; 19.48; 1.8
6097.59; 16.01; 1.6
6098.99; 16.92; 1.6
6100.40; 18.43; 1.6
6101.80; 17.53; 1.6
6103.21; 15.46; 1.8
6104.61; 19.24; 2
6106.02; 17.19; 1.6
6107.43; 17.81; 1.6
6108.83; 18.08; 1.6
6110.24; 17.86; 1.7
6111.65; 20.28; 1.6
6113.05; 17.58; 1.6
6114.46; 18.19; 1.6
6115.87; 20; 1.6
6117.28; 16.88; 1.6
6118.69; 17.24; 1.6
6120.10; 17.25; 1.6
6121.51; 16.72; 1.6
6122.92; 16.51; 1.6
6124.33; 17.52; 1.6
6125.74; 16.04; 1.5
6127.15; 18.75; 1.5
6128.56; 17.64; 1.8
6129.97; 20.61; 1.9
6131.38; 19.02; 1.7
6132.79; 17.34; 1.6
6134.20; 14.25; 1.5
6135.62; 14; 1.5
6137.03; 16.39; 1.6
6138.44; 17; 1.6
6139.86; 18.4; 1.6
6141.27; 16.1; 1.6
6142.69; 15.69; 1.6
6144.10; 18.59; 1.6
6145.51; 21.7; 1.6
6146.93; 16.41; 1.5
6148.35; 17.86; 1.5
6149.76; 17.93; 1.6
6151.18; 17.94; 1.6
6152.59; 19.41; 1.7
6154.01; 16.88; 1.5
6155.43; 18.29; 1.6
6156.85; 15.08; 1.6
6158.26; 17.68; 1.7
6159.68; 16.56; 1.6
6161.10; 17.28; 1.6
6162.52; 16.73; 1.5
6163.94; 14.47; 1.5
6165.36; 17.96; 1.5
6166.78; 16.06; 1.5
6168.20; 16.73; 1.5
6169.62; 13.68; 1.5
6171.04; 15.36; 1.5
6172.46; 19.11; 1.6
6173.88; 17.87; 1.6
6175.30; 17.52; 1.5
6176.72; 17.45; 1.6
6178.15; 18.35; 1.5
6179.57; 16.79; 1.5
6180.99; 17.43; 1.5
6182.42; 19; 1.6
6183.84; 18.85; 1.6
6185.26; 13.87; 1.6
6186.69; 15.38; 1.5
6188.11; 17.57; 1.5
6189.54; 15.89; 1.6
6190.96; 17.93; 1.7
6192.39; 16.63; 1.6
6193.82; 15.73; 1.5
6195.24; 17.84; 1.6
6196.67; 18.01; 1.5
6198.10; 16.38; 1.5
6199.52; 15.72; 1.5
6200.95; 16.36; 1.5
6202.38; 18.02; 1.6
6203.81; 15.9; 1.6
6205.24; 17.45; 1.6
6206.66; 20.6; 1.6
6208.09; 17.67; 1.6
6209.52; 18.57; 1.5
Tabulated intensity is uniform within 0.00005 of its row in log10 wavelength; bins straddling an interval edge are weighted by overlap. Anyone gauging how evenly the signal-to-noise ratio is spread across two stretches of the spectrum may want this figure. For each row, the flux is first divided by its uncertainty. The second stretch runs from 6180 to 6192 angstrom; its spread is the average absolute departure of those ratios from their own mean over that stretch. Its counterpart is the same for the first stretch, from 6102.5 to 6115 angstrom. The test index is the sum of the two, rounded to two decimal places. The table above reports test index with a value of 1.75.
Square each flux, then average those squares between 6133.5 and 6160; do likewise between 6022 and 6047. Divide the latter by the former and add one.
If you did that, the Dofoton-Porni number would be 2.01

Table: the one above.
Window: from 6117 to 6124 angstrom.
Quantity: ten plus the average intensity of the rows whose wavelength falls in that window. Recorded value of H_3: 26.9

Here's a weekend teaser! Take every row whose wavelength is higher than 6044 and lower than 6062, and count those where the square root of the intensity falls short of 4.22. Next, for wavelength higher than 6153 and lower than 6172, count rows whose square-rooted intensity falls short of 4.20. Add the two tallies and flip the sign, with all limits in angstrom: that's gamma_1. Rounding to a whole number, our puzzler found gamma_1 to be -18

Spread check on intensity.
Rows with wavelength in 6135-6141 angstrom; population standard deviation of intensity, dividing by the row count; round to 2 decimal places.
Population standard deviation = 1.59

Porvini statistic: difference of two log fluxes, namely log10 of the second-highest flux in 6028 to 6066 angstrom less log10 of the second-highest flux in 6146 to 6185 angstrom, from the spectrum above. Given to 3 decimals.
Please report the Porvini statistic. 0.015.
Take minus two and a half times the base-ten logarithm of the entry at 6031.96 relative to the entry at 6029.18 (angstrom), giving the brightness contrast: -0.083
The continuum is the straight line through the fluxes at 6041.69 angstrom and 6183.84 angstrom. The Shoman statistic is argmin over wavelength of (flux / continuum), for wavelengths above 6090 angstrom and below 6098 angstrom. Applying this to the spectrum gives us 6097.59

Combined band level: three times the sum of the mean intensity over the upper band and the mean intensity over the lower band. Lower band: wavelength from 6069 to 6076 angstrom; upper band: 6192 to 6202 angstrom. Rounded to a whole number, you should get 108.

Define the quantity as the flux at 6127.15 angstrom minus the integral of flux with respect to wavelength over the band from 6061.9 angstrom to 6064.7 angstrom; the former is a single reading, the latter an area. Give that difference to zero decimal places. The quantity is -29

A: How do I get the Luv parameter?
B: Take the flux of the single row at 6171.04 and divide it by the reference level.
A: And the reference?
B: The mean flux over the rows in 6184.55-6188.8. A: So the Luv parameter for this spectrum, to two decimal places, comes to 0.98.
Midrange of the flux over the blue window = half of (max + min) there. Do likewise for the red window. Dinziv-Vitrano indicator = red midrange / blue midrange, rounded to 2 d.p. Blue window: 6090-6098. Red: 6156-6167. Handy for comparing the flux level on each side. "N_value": 0.87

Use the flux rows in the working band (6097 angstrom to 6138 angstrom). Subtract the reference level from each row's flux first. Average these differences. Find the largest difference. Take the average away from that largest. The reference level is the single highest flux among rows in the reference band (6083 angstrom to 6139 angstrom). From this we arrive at 3.1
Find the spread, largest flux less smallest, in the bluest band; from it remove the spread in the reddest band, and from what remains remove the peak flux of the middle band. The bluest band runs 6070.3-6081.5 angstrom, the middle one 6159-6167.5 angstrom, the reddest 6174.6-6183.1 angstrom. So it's -15.1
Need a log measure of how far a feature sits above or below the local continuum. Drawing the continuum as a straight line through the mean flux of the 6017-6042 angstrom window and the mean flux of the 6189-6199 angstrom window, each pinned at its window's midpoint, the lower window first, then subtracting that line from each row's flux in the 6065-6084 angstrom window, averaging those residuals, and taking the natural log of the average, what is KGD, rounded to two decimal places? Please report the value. 0.14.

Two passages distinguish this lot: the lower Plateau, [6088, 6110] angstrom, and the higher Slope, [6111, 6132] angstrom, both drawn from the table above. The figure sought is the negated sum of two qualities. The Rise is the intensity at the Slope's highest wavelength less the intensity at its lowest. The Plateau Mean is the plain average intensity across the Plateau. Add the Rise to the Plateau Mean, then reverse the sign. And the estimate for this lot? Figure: -16.8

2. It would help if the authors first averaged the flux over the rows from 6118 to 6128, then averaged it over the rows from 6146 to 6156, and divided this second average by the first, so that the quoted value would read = 1.04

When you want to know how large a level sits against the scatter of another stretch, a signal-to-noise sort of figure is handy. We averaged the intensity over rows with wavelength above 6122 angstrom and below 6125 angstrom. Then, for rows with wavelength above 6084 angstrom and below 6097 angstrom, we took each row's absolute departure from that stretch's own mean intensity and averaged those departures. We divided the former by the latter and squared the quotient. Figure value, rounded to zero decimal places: 141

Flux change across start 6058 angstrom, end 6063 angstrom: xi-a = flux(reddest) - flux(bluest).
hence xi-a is -1.6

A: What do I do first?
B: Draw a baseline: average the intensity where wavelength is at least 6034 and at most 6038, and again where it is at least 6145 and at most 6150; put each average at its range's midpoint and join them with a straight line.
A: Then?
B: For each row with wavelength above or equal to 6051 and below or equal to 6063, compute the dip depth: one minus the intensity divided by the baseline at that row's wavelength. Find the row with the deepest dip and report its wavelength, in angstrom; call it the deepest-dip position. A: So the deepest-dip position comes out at 6057.01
